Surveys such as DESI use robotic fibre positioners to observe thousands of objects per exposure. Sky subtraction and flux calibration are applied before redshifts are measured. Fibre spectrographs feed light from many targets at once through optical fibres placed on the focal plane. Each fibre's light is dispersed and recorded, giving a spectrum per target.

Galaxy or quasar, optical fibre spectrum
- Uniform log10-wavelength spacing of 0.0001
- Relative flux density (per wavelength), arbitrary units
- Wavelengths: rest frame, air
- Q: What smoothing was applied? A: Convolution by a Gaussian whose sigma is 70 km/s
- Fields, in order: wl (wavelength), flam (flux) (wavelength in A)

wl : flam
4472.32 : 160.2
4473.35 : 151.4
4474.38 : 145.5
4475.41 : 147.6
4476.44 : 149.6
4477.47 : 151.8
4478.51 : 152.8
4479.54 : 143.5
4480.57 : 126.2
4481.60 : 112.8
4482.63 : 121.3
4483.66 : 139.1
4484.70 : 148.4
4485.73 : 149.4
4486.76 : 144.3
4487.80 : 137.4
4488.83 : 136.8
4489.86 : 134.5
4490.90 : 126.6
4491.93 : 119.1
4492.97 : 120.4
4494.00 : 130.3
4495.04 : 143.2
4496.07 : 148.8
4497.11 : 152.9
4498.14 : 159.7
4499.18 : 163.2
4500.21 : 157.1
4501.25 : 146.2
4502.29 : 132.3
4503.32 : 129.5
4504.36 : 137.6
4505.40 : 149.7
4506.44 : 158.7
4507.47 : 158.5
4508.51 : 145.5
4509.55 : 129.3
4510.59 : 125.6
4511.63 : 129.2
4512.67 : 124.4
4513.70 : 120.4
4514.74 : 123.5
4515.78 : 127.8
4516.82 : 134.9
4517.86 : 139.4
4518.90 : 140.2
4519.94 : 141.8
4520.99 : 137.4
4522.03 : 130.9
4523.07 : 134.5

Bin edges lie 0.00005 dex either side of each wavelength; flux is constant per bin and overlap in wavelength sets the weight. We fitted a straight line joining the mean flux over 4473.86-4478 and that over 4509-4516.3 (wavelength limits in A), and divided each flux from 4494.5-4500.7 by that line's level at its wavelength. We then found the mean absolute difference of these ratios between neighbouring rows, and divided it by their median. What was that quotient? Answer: 0.036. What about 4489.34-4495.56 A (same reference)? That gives 0.063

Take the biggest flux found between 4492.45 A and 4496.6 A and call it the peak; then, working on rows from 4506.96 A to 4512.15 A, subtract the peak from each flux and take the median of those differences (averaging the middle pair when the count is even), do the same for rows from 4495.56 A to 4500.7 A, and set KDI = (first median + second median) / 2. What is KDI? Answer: -6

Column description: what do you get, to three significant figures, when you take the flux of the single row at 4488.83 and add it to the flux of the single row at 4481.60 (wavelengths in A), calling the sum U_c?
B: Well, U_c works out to 250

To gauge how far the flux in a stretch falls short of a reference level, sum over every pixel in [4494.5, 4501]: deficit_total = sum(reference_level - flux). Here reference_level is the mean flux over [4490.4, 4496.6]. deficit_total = -136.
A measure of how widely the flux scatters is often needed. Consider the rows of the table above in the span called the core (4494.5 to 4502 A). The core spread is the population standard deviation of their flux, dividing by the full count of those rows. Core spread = 6.8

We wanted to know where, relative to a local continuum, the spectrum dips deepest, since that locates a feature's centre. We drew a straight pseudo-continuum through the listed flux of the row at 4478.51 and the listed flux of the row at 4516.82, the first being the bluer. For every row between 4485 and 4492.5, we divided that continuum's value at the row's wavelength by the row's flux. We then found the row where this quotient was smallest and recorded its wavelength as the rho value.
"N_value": 4485.73 A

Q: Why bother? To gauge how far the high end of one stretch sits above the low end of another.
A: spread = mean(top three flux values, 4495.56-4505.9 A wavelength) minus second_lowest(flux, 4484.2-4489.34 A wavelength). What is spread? 23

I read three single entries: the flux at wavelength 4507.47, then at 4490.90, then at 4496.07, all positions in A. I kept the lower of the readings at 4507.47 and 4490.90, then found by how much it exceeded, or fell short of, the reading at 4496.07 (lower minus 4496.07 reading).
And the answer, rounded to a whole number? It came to -22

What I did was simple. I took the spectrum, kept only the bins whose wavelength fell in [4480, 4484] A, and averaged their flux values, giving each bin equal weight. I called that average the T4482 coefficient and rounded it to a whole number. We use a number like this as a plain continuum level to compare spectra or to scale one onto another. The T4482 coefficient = 125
